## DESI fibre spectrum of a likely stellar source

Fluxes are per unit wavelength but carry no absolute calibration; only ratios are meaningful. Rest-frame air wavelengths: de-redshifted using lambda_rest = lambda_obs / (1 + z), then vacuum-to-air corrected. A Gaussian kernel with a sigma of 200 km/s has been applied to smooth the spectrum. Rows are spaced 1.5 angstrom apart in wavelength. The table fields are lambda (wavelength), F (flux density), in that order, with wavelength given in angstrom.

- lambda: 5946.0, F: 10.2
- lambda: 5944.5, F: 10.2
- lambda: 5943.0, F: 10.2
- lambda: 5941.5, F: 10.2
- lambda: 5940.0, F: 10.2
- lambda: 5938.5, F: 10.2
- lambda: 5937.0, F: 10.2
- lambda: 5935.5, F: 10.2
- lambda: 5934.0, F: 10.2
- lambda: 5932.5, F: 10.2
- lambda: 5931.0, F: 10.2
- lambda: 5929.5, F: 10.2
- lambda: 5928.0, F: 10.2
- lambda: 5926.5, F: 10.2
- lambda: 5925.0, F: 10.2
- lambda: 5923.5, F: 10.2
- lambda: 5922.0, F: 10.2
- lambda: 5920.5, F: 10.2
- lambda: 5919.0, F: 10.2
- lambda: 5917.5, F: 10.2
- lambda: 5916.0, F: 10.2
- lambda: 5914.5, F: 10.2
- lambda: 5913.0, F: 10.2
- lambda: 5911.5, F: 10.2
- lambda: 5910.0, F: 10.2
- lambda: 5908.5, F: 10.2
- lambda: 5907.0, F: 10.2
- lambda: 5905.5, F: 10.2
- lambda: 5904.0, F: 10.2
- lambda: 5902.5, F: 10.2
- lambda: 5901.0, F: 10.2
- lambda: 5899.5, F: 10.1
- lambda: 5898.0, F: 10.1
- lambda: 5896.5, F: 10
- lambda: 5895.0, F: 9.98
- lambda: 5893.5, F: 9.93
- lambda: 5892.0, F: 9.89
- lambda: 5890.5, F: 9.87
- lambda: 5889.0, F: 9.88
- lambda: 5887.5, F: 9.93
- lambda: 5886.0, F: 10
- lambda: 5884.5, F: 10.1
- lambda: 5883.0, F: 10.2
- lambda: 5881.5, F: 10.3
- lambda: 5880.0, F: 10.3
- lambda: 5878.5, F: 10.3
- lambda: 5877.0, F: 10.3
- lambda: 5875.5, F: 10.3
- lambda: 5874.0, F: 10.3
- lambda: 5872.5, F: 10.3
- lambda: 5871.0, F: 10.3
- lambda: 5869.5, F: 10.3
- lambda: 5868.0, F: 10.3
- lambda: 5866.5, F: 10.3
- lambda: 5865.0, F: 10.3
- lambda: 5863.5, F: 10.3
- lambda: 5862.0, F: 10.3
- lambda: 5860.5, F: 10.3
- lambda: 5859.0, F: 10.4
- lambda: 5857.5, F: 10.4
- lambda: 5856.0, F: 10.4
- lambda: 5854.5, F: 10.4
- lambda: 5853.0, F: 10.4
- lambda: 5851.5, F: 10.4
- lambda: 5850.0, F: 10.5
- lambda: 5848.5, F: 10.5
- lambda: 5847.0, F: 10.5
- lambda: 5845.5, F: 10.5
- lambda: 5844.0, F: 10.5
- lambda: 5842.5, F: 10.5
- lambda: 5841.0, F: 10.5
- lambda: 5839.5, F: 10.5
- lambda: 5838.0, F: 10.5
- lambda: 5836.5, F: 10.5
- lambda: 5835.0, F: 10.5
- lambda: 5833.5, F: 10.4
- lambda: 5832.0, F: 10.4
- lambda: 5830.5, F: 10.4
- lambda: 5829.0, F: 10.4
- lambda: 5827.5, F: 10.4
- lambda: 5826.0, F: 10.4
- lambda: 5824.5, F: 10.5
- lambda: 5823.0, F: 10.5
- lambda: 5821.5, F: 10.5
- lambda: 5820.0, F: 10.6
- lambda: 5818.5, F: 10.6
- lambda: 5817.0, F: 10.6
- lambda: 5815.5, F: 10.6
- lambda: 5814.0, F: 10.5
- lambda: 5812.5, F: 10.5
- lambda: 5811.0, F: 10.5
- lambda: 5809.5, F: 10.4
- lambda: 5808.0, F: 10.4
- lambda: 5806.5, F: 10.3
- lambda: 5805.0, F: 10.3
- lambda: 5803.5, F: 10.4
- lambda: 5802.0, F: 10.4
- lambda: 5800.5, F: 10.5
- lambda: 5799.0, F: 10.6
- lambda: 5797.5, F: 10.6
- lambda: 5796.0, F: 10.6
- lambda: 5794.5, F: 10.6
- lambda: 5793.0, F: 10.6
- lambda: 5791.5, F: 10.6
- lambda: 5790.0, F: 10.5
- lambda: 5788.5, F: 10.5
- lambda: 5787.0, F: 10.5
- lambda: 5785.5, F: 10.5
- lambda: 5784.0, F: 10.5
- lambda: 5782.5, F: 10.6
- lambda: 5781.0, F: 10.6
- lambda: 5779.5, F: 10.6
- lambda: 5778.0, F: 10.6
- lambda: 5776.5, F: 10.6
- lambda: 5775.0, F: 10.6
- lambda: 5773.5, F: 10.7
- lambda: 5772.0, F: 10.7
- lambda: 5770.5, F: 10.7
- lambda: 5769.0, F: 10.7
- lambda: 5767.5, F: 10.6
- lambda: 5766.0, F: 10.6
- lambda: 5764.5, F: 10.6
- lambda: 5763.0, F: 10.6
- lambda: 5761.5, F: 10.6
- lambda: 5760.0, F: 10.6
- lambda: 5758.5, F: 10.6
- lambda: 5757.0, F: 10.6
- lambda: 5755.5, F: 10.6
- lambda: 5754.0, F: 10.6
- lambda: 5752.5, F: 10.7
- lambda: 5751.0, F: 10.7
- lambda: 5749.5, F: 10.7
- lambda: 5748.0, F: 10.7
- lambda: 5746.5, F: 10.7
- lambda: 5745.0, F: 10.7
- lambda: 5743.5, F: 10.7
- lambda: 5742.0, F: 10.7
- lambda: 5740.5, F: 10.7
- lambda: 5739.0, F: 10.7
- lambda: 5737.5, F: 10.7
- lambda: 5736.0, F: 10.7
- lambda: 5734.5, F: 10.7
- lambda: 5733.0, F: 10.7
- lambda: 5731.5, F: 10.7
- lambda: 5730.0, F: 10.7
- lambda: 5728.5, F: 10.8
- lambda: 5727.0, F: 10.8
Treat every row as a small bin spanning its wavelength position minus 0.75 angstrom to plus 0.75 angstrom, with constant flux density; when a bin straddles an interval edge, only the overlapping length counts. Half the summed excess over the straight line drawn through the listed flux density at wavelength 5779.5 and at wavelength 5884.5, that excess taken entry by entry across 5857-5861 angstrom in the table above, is 0.218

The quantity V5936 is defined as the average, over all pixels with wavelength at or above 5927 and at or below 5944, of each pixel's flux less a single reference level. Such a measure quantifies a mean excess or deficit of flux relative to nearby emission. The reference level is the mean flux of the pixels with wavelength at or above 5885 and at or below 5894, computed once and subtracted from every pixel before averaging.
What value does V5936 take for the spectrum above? 0.3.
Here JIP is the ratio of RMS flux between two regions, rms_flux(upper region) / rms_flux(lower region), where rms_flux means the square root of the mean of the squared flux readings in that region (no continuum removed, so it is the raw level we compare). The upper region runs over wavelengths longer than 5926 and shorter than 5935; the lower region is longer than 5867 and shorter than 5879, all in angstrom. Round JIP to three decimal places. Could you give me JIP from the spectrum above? 0.990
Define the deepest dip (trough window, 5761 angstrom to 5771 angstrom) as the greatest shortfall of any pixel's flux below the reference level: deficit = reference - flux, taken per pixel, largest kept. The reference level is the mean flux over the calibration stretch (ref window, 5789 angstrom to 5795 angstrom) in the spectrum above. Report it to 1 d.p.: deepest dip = 0.0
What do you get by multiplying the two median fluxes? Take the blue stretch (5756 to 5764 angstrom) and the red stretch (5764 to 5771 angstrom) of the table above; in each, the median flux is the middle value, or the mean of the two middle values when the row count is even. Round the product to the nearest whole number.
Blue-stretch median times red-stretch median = 112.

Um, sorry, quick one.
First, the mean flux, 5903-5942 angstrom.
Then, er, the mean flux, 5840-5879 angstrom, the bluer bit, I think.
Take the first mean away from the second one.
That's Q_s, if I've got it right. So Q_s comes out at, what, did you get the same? 0.18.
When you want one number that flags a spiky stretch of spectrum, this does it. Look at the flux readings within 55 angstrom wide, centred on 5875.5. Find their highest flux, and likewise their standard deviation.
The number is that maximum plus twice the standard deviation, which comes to 10.9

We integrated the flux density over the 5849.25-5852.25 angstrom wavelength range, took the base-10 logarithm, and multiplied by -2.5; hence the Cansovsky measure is -3.74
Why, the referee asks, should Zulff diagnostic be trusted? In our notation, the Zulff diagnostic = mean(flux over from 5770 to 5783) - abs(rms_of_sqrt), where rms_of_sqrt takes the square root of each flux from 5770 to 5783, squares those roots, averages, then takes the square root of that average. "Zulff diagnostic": 7.37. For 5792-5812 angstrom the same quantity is 7.24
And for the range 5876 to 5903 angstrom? 6.91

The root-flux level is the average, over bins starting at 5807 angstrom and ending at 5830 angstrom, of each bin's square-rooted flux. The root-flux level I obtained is 3.24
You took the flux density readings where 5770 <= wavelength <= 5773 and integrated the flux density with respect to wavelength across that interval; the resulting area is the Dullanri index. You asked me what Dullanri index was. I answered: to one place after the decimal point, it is 32.1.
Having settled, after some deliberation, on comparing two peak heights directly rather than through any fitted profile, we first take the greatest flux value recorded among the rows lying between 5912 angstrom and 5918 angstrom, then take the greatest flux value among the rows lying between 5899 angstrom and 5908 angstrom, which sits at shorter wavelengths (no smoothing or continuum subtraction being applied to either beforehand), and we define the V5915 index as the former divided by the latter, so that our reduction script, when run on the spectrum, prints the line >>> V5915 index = 1.00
